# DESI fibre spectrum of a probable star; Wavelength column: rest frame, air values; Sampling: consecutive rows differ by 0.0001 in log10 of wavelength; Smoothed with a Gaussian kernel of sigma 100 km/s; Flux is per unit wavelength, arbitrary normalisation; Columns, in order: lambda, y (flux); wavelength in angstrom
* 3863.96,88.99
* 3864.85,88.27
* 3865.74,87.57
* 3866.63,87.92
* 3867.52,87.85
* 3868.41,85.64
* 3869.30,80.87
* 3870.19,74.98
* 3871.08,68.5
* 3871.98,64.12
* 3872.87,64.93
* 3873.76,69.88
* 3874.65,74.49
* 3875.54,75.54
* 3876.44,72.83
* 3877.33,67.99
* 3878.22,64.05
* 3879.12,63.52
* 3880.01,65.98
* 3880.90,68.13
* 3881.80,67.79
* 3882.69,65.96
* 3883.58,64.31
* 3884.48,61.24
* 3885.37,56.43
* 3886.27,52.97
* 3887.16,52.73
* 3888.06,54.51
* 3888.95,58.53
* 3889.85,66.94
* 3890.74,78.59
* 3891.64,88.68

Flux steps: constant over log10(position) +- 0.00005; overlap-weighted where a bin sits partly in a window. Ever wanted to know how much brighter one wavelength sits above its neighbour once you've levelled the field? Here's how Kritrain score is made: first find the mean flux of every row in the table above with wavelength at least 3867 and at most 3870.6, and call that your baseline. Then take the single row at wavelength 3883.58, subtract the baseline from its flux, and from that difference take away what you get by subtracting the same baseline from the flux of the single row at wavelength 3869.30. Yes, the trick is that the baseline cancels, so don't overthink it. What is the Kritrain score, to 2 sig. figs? -17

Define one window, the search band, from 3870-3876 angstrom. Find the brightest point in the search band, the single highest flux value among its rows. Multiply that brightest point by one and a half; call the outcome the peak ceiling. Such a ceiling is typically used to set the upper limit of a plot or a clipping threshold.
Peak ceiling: 113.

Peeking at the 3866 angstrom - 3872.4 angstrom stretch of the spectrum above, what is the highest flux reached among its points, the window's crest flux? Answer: 87.92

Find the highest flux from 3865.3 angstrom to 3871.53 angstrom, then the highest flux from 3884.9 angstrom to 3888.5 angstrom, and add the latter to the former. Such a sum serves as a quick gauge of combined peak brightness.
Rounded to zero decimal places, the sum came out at 144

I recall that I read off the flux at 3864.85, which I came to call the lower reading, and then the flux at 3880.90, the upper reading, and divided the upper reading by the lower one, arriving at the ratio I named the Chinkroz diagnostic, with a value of 0.8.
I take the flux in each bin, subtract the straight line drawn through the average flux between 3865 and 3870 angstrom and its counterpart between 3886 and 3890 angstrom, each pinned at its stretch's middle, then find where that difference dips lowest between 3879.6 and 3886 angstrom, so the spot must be 3885.37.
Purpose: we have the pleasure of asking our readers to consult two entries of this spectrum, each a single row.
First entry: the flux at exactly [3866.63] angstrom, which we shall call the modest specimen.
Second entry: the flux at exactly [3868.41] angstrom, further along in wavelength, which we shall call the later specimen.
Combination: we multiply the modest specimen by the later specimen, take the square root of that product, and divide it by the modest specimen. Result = 0.99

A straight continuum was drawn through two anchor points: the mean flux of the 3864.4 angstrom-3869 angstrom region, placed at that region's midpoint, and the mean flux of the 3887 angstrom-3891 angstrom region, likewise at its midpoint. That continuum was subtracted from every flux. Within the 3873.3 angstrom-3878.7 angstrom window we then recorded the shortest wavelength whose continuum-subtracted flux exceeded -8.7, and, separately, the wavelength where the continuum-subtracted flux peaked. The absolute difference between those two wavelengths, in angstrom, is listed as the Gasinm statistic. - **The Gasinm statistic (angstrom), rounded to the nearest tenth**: 0.9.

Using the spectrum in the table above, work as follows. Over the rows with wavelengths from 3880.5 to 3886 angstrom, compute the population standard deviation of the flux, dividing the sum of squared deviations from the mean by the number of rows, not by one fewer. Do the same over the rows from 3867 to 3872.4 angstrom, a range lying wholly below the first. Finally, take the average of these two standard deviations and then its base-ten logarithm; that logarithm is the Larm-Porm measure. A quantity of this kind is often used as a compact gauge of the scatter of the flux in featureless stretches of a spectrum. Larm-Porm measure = 0.80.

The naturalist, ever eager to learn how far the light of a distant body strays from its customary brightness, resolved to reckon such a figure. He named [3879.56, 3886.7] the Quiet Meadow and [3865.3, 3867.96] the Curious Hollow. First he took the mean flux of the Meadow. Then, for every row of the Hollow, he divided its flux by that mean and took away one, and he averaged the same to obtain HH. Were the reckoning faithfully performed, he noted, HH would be 0.40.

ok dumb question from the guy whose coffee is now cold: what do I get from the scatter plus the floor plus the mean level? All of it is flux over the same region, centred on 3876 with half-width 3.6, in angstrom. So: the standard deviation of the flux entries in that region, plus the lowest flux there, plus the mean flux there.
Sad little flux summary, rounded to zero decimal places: 137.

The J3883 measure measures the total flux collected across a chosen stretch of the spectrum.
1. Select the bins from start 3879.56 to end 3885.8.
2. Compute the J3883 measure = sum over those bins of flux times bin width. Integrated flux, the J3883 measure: 402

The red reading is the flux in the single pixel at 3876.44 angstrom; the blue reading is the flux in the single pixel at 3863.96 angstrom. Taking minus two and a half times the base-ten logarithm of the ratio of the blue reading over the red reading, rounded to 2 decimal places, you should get -0.22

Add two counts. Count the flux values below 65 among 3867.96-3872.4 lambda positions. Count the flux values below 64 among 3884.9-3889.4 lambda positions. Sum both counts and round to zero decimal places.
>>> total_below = 6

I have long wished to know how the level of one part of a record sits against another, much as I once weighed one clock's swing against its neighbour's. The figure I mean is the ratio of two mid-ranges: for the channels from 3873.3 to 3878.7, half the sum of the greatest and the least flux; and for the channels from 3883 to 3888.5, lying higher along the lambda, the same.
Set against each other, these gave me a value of 1.19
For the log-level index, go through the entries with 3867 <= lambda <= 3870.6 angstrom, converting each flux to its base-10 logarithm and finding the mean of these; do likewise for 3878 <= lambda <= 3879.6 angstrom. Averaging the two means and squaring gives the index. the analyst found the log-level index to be 3.46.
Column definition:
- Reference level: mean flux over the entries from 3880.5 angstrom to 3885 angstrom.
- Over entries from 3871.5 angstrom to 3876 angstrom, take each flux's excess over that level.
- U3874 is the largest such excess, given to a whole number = 10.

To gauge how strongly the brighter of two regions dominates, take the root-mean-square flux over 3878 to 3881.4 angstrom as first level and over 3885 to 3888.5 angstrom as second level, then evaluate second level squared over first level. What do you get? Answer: 45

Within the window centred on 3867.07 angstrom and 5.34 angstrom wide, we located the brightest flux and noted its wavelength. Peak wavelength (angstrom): 3864.85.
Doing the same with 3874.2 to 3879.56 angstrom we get 3875.54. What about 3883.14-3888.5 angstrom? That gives 3883.58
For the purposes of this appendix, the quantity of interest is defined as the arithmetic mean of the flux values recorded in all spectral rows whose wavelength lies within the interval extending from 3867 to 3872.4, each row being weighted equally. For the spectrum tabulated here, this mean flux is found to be 77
